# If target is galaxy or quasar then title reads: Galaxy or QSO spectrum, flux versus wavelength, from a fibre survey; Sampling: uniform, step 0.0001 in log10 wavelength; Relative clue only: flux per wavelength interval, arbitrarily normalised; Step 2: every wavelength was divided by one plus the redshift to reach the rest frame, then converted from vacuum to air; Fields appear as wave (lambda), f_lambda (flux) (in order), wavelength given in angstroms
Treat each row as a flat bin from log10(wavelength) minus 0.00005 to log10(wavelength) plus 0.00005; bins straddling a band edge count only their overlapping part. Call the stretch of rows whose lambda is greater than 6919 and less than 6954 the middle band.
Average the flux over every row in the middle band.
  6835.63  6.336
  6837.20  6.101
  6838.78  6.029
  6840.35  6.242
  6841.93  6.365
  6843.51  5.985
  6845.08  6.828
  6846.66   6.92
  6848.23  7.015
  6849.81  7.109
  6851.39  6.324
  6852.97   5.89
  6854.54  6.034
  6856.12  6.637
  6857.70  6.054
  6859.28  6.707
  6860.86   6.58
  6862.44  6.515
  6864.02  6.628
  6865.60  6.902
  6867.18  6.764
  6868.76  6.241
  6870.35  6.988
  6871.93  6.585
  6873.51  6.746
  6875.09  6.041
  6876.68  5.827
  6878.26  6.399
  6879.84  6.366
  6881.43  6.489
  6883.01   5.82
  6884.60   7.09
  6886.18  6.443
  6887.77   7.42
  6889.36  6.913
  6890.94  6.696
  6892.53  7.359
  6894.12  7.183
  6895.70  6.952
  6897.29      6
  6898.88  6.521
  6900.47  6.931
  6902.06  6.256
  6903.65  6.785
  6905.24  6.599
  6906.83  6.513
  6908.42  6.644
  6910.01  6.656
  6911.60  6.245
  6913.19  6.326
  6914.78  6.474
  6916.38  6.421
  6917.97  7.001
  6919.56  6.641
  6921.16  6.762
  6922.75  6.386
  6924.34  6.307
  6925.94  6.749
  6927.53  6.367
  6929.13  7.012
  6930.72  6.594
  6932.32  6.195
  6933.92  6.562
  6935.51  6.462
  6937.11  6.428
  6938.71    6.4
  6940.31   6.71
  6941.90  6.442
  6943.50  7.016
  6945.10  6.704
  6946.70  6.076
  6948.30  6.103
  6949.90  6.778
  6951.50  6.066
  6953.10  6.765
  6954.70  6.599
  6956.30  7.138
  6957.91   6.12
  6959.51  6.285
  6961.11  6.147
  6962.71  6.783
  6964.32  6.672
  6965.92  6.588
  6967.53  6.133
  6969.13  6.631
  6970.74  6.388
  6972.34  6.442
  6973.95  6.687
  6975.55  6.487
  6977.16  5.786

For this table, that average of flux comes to 6.52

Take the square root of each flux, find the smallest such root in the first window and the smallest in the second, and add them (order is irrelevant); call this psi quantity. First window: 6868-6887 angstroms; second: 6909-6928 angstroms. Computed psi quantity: 4.91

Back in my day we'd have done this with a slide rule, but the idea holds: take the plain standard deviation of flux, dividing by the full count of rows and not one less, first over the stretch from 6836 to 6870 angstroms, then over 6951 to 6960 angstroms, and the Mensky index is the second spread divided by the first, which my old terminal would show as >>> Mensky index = 1.03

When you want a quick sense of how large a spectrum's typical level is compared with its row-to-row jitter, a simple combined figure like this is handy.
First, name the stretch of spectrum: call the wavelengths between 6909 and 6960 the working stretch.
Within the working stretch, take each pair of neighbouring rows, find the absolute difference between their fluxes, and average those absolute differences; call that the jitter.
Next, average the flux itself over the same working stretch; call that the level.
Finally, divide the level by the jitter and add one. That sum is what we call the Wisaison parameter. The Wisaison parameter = 19.2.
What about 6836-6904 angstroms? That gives 16.5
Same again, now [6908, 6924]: 28.5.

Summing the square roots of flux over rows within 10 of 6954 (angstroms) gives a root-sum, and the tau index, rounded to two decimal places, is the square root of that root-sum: 5.52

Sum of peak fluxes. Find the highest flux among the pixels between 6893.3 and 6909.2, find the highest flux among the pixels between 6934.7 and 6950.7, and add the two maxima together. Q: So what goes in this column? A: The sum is 14.2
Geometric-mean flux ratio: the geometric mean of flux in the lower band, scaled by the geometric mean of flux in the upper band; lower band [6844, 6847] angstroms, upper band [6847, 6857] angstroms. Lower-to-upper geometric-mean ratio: 1.06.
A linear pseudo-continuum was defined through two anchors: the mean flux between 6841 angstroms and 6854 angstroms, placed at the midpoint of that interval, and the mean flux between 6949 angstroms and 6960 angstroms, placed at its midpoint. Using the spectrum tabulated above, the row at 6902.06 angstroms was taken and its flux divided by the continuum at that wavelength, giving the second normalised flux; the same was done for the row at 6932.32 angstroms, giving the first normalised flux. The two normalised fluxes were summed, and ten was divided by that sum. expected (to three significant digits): 5.25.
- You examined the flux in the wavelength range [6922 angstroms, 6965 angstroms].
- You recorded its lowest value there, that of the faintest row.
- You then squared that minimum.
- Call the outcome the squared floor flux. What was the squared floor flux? 36.8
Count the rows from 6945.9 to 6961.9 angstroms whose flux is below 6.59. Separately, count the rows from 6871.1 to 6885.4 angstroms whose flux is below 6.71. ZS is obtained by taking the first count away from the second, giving 1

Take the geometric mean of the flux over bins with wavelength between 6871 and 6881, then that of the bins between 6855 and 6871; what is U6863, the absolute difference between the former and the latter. 0.28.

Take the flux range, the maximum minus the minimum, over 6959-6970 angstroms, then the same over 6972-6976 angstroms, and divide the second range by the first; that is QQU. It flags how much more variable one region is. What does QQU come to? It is 0.38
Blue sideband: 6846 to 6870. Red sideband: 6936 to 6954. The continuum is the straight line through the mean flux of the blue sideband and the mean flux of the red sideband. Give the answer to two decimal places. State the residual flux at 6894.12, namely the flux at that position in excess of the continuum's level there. 0.65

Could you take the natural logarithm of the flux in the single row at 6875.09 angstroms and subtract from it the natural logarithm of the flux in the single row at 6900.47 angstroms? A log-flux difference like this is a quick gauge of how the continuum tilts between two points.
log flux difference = -0.14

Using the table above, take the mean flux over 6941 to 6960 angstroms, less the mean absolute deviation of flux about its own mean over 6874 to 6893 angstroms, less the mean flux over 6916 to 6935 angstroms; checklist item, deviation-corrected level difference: -0.51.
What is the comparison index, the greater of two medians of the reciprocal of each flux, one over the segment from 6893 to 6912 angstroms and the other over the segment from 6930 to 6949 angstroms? 0.155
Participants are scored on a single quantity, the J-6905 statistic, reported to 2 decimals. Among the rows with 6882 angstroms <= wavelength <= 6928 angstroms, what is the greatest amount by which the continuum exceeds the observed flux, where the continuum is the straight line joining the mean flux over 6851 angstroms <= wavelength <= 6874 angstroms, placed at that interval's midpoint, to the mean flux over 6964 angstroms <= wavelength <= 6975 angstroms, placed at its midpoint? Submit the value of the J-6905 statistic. 0.69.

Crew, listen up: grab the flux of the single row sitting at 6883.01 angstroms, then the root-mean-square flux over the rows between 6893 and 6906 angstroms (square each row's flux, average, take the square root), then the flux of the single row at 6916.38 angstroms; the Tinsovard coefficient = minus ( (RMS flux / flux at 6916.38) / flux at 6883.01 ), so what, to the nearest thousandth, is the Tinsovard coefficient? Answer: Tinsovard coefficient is -0.178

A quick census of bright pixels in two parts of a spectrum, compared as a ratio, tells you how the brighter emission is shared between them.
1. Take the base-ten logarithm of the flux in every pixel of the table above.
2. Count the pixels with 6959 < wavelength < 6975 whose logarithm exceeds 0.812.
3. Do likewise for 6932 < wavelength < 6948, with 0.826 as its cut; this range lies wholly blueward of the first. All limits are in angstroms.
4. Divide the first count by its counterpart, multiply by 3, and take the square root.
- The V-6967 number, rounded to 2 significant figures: 2.2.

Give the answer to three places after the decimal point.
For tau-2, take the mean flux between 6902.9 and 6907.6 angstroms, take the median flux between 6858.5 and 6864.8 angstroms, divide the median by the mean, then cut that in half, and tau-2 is 0.498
